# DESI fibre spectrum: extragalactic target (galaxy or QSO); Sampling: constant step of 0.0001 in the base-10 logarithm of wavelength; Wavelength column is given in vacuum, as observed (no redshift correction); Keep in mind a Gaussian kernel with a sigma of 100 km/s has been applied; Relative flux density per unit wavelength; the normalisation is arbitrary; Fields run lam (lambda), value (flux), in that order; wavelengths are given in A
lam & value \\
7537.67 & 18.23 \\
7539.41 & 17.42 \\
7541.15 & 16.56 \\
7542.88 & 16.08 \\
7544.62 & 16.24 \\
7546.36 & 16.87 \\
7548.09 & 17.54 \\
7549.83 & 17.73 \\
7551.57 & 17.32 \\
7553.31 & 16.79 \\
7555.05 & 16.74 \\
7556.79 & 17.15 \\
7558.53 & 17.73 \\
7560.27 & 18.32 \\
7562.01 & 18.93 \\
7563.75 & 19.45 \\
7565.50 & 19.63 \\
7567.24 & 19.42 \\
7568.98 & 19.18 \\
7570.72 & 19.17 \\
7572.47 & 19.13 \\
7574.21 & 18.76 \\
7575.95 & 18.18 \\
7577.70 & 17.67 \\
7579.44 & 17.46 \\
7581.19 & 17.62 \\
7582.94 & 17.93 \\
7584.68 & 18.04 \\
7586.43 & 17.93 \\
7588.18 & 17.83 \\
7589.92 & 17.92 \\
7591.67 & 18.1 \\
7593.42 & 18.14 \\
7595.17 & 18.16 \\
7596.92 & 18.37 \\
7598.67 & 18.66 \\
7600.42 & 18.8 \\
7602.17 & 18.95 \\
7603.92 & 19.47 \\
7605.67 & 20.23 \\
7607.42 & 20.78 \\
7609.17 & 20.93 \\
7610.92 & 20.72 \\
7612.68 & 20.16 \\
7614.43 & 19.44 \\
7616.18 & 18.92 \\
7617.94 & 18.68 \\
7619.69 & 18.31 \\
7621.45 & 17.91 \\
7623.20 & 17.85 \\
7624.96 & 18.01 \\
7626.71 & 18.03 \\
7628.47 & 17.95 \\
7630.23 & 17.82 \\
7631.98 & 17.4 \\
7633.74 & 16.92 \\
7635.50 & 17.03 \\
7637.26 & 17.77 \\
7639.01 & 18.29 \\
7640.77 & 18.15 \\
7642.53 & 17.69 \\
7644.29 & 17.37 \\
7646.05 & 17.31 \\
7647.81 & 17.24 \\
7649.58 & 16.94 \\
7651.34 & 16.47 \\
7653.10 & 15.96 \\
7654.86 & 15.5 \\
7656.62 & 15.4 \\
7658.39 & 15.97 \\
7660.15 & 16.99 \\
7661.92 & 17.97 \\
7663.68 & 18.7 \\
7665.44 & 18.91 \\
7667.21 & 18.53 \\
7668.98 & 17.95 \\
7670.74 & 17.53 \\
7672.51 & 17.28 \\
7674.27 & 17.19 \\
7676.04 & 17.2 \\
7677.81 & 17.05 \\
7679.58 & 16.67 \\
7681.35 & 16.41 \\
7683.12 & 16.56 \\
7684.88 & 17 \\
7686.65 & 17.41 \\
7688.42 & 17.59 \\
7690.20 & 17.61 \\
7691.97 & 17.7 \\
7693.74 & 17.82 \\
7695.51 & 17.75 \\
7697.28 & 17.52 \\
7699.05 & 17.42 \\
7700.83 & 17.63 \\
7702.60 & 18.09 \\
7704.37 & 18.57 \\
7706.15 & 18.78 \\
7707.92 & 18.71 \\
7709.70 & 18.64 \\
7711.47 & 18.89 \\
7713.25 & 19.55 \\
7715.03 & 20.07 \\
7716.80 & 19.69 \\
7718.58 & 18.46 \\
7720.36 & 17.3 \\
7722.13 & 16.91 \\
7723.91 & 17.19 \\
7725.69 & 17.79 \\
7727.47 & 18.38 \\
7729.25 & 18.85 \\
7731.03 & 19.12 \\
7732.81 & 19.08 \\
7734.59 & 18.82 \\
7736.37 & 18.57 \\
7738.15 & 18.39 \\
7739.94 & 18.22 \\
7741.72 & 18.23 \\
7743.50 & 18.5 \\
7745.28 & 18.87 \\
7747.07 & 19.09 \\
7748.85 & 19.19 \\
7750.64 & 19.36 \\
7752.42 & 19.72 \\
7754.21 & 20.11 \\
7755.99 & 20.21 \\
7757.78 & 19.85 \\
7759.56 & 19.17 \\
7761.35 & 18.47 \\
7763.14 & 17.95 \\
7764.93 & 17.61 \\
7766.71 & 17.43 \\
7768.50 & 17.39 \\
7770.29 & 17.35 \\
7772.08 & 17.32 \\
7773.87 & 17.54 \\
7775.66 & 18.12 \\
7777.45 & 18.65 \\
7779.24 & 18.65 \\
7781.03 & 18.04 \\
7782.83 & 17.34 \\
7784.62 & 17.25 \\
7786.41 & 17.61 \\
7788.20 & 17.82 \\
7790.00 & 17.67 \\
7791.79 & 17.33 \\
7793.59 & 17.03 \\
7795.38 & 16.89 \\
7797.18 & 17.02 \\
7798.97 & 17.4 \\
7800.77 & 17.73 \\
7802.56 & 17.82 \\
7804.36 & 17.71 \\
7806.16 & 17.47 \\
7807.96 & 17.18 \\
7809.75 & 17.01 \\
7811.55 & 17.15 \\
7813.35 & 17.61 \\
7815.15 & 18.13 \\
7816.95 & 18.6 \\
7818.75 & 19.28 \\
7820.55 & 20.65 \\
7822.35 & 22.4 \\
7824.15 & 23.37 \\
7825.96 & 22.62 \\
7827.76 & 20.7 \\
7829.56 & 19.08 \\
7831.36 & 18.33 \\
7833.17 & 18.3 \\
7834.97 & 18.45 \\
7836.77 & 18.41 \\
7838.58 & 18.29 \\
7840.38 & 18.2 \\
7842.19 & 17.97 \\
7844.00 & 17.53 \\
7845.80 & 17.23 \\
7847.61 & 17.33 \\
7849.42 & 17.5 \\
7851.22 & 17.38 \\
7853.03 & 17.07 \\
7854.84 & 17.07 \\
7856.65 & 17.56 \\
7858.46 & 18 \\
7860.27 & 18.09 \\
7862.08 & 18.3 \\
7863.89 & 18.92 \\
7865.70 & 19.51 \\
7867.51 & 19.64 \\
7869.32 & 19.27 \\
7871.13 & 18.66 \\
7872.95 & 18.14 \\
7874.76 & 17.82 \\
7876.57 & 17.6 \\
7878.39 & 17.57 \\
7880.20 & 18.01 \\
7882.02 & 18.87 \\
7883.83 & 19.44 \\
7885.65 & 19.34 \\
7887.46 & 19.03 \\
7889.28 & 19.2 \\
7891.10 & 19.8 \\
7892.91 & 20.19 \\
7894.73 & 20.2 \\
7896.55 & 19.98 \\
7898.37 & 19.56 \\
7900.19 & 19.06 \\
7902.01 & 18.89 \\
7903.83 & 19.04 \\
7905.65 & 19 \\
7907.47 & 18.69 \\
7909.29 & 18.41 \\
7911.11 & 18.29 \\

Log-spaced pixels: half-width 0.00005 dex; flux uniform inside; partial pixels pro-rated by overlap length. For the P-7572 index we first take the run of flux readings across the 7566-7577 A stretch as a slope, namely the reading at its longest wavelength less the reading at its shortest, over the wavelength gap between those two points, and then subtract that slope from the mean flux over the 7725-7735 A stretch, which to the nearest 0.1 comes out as 18.8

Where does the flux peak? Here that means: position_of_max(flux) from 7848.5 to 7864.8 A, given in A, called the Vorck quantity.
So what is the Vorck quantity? 7863.89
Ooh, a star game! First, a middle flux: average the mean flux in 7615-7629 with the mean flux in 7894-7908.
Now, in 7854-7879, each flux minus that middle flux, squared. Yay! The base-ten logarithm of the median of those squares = -0.24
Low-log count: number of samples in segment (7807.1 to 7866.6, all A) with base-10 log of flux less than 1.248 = 12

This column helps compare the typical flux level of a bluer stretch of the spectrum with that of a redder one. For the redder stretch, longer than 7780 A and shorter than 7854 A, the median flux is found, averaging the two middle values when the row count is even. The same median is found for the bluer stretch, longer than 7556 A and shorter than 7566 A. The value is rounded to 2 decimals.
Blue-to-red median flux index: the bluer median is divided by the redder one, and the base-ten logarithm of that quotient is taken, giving 0.02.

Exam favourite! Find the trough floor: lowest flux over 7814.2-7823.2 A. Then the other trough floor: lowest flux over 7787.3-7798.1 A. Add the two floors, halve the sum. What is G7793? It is 17.5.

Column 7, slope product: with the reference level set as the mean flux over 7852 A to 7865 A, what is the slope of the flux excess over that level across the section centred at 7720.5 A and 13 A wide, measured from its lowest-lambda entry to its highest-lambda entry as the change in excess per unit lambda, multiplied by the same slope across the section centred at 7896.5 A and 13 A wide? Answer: 0.018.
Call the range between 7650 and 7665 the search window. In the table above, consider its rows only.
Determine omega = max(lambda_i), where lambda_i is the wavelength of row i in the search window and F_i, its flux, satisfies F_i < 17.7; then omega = 7660.15 A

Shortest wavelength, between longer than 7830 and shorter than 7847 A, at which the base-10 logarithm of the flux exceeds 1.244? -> 7831.36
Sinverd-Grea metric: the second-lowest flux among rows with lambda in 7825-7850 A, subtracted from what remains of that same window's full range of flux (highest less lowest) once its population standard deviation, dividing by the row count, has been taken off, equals -13.3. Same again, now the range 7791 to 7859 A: -12.1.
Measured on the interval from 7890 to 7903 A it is -18.2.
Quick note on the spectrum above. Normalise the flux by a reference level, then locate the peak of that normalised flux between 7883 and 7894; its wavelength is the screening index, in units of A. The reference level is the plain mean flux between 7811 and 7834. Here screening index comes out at 7892.91 A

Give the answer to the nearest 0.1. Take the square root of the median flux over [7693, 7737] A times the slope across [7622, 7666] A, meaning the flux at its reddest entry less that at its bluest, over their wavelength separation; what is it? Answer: 0.7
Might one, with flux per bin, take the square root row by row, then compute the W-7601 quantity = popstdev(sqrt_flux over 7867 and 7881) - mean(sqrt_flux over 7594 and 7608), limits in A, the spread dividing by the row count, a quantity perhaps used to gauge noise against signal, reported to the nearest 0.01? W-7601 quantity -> -4.29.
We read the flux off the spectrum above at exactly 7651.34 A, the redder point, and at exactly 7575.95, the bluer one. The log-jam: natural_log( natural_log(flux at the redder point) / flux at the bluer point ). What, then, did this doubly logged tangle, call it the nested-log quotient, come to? -1.87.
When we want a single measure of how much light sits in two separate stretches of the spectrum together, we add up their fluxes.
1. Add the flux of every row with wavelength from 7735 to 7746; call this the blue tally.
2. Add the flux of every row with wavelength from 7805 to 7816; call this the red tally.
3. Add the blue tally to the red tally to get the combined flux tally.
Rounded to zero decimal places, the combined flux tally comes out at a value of 215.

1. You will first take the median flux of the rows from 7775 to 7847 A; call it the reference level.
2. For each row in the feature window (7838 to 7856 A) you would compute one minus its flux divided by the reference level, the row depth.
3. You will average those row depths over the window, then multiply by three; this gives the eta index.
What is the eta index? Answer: 0.06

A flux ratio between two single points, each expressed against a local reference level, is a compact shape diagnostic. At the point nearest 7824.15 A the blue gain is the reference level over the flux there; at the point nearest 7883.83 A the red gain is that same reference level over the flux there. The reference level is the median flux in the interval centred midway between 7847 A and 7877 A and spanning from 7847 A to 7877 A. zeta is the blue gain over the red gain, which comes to 0.83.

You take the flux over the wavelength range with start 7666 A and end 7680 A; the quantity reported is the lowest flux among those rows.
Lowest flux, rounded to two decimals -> 16.67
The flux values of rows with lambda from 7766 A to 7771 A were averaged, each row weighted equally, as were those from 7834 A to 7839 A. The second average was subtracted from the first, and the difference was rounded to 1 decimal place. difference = -1.0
